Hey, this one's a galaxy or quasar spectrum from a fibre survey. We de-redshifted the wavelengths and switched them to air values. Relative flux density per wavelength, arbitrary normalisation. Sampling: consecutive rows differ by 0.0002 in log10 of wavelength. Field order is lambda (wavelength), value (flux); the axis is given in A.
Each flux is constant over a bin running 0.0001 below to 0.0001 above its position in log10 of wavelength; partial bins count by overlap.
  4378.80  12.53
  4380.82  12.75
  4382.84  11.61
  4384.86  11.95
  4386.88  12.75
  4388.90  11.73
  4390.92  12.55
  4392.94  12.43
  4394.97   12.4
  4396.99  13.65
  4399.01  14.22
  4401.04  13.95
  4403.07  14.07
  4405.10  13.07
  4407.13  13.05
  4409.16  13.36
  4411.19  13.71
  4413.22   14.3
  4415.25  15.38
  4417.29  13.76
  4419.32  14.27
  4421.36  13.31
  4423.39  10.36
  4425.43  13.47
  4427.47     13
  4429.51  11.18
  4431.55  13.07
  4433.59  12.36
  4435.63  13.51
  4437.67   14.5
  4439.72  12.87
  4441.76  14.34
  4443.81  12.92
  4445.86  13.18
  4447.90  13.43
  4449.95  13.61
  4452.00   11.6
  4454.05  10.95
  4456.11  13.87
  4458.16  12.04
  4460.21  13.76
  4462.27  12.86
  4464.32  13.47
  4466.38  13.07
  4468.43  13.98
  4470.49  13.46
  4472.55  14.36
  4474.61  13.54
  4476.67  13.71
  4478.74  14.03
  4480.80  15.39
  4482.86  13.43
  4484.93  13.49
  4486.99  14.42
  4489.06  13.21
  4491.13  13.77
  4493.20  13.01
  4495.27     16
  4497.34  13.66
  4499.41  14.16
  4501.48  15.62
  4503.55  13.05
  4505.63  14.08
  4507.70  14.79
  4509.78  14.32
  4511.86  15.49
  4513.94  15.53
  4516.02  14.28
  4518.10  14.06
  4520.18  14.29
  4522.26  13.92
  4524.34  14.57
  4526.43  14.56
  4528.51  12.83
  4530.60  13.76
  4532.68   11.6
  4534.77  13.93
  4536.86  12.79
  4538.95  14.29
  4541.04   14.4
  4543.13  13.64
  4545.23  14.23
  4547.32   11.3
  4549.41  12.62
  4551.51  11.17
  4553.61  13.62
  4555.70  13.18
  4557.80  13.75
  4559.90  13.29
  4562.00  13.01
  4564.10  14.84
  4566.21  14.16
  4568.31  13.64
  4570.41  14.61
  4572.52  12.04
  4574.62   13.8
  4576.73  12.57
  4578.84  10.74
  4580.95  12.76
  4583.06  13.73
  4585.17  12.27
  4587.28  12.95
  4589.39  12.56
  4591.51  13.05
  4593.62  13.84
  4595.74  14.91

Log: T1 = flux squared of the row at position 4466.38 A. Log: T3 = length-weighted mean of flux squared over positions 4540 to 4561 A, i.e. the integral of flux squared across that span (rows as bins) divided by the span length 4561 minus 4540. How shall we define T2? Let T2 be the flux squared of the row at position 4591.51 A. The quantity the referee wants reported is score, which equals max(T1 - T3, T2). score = 170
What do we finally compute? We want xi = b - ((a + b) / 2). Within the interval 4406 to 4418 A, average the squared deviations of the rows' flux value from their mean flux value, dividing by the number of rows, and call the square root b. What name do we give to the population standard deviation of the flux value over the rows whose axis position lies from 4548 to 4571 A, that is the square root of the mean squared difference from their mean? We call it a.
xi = -0.10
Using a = 0.96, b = 0.75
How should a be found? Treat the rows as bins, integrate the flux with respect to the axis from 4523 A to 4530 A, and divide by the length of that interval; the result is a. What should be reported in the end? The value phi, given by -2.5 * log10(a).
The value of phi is -2.86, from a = 14.0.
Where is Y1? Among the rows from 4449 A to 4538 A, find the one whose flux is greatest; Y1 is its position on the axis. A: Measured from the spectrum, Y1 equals 4495.27 A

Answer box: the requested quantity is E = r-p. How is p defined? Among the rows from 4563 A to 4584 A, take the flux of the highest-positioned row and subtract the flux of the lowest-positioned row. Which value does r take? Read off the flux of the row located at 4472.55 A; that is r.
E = 15.5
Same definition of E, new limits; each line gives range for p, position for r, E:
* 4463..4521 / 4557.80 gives 12.9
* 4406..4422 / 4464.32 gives 13.2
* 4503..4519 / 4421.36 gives 12.3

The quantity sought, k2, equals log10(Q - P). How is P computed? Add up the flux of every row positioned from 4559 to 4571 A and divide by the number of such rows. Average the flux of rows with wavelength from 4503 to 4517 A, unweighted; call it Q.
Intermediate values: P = 13.9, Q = 14.5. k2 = -0.24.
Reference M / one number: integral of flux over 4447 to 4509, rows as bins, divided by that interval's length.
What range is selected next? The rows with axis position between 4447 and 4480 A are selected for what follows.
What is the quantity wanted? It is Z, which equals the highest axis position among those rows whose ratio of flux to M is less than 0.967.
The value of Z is 4466.38 A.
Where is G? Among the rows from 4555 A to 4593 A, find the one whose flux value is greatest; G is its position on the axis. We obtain 4564.10 A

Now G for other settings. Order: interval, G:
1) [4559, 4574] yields 4564.10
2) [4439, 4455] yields 4441.76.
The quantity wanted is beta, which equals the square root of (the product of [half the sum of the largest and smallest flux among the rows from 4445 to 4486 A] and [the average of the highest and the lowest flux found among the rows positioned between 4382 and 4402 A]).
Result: 13.0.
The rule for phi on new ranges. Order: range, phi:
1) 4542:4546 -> -2.86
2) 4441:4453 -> -2.80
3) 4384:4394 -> -2.72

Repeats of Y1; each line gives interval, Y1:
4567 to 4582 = 4570.41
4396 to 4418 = 4415.25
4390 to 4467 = 4415.25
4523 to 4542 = 4524.34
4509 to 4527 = 4513.94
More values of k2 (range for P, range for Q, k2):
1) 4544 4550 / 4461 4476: -0.09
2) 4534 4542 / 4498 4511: -0.32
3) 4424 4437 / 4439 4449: -0.23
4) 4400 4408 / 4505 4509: -0.05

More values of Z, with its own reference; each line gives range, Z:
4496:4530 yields 4528.51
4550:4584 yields 4580.95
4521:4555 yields 4551.51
